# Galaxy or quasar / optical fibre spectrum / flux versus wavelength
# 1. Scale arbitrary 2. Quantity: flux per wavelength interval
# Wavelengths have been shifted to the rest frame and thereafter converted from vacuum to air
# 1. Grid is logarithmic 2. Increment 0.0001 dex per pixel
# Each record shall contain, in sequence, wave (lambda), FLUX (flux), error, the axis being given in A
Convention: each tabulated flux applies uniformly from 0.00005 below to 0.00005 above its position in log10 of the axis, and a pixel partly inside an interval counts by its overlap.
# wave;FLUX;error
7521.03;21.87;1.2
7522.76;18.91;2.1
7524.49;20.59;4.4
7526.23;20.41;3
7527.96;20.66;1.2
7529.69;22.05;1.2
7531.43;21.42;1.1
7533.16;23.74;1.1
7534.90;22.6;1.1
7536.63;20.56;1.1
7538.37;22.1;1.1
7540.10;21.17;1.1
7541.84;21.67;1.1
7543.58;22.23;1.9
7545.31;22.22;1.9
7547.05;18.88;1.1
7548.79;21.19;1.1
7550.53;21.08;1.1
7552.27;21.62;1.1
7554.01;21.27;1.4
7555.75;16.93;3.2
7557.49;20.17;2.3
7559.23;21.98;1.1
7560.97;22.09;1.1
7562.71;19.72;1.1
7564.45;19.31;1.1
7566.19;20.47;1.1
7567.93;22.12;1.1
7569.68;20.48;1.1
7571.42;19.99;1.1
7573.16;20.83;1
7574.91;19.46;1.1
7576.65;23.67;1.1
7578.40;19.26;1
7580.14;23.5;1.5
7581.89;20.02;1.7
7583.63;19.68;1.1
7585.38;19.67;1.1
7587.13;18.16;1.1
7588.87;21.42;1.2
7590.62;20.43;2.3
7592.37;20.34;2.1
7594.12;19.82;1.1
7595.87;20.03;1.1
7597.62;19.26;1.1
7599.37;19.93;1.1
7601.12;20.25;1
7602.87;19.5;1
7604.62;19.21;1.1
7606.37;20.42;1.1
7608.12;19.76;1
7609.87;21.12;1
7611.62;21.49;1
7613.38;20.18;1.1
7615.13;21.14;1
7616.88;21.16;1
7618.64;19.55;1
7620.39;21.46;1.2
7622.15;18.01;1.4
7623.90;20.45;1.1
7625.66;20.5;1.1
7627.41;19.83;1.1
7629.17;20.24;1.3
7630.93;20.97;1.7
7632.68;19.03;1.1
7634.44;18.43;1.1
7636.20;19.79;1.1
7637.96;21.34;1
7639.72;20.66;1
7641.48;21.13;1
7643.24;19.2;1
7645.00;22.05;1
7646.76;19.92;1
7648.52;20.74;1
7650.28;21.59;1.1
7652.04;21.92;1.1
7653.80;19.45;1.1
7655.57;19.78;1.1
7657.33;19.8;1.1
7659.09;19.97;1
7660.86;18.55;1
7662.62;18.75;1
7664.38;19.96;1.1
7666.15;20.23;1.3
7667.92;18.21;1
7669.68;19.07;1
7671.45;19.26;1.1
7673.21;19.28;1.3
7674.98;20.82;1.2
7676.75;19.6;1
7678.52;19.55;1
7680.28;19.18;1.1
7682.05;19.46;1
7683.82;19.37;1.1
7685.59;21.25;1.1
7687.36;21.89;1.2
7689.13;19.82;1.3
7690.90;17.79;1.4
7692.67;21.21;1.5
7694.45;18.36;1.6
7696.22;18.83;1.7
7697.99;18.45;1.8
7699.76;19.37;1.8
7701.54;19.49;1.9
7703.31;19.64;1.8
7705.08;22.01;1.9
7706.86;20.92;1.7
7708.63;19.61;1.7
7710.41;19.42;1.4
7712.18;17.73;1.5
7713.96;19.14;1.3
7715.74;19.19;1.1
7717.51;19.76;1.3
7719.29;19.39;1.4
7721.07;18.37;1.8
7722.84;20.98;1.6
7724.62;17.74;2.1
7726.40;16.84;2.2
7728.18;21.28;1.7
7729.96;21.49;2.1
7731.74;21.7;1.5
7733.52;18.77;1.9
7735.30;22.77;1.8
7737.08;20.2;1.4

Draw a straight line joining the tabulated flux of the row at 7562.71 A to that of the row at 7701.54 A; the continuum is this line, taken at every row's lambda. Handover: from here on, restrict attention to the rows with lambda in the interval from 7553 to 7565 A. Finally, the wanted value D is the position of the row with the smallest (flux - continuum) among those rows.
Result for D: 7555.75 A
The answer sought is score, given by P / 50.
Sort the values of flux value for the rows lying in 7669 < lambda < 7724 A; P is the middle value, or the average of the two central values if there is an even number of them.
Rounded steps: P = 19.4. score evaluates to 0.388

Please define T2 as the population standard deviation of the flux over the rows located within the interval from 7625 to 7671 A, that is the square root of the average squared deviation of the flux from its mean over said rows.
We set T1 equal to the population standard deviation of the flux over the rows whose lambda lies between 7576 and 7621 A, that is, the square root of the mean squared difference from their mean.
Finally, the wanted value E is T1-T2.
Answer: 0.2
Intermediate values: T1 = 1.21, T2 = 1.04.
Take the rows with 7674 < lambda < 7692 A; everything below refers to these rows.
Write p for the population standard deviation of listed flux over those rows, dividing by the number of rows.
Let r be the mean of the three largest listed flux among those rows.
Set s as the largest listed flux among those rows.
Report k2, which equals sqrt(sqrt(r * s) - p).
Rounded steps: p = 1.11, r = 21.3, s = 21.89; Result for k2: 4.53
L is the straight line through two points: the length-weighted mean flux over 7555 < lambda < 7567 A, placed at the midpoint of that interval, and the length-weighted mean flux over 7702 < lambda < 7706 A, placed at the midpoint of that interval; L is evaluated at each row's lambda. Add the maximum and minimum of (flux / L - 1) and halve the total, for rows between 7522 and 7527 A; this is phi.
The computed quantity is -0.012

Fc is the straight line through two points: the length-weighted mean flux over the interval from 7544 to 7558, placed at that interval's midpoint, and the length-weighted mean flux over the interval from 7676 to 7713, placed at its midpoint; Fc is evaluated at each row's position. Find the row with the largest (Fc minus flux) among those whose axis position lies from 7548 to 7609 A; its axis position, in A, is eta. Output 7555.75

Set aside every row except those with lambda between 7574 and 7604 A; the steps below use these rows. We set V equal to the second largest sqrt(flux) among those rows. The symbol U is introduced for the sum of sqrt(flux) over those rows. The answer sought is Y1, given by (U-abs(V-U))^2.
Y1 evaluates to 23.5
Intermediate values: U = 76.5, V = 4.85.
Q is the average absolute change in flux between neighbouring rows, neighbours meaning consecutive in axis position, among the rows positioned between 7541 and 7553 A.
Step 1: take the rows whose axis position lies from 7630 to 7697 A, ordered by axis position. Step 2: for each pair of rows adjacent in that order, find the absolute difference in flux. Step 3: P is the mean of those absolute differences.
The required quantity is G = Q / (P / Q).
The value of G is 1.2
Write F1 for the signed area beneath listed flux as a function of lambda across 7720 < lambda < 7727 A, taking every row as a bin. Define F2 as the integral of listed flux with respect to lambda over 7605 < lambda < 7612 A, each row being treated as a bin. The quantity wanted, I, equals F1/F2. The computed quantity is 0.90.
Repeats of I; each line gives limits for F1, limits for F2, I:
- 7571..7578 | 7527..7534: 0.95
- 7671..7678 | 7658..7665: 1.02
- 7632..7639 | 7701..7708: 0.96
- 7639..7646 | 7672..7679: 1.05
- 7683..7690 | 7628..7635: 1.04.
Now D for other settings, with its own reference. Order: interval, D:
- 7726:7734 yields 7726.40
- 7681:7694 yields 7690.90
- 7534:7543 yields 7536.63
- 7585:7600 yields 7587.13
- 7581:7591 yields 7587.13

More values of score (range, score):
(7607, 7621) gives 0.423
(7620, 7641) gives 0.407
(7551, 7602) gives 0.403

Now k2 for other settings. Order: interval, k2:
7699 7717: 4.51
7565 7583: 4.68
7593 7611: 4.51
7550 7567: 4.53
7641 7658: 4.58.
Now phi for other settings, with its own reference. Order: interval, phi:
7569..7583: 0.063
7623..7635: -0.035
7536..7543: 0.064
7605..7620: 0.009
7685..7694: -0.038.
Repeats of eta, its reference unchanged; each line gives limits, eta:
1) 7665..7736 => 7726.40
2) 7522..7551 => 7522.76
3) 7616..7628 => 7622.15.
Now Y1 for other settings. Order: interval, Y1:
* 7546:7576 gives 22.1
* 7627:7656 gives 21.9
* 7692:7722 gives 21.2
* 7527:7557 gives 22.6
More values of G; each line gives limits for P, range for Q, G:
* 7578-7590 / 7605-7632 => 0.6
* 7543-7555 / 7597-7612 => 0.4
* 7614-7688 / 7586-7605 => 0.6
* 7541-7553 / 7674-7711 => 1.0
